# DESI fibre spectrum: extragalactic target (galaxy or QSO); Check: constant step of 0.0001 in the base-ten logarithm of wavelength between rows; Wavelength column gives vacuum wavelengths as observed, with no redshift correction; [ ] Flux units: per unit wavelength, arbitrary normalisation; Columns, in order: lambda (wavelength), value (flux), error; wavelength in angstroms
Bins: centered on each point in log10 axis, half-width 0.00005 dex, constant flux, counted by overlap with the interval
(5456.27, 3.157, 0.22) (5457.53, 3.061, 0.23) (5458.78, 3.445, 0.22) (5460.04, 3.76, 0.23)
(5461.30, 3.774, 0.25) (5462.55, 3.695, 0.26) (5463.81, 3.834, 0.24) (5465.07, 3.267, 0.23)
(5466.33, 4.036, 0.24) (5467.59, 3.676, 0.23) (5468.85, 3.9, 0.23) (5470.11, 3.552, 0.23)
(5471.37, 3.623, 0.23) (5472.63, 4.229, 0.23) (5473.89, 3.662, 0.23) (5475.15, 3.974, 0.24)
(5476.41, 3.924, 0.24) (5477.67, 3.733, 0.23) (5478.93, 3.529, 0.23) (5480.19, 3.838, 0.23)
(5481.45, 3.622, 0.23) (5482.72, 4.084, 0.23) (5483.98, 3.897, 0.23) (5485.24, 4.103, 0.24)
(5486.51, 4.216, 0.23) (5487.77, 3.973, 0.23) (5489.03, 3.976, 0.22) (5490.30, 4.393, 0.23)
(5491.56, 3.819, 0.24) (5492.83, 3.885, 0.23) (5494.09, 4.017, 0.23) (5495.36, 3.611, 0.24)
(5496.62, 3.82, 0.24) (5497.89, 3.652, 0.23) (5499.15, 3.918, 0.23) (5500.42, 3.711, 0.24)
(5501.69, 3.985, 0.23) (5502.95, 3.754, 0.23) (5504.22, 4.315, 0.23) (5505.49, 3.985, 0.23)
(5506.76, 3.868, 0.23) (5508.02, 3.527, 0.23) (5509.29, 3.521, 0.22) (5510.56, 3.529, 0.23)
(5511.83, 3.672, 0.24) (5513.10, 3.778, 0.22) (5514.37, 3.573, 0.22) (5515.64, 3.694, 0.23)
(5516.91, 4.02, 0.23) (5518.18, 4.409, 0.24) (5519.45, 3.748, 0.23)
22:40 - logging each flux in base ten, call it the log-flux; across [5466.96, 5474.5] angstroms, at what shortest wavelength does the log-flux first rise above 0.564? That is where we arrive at 5467.59 angstroms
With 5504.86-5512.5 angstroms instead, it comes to 5505.49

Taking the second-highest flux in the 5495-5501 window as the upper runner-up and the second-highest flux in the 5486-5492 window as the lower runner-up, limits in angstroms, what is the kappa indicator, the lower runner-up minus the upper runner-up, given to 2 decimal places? 0.40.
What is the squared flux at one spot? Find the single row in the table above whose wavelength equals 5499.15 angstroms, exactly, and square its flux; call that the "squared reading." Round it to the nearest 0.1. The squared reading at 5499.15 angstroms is 15.4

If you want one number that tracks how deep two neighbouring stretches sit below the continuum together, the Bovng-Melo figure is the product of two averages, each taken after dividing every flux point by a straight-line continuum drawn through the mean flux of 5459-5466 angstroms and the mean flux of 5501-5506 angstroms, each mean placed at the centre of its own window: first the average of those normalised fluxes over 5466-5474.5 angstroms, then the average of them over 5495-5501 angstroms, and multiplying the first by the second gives 0.965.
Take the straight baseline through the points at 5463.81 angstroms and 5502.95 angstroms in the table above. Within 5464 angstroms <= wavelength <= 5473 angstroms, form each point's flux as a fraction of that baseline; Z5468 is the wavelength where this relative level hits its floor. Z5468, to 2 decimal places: 5465.07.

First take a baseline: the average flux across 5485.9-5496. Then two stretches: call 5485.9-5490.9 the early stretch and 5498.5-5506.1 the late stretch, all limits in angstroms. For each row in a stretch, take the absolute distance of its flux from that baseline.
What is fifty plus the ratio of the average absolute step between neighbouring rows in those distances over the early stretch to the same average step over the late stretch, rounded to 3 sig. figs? 50.9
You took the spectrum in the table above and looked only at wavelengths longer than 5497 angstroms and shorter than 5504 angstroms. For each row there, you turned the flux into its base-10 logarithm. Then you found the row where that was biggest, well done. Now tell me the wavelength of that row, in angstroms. 5501.69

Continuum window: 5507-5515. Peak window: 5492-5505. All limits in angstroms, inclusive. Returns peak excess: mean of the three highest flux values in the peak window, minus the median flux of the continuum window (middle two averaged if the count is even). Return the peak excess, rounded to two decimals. 0.55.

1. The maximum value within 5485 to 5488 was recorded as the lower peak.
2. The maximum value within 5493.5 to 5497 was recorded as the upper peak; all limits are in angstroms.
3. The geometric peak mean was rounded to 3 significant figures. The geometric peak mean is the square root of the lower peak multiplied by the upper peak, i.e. 4.12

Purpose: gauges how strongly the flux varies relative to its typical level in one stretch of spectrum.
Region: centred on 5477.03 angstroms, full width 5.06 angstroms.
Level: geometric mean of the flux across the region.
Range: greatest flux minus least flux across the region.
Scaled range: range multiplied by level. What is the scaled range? 1.7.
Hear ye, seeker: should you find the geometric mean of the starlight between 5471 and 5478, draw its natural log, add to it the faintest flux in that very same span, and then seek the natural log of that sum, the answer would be 1.60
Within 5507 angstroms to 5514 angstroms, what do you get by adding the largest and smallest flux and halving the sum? 3.6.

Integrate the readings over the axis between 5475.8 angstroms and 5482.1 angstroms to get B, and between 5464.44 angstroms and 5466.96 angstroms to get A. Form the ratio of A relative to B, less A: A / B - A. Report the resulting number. -8.8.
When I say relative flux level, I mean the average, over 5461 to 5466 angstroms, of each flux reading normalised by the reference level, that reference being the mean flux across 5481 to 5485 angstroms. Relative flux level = 0.94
